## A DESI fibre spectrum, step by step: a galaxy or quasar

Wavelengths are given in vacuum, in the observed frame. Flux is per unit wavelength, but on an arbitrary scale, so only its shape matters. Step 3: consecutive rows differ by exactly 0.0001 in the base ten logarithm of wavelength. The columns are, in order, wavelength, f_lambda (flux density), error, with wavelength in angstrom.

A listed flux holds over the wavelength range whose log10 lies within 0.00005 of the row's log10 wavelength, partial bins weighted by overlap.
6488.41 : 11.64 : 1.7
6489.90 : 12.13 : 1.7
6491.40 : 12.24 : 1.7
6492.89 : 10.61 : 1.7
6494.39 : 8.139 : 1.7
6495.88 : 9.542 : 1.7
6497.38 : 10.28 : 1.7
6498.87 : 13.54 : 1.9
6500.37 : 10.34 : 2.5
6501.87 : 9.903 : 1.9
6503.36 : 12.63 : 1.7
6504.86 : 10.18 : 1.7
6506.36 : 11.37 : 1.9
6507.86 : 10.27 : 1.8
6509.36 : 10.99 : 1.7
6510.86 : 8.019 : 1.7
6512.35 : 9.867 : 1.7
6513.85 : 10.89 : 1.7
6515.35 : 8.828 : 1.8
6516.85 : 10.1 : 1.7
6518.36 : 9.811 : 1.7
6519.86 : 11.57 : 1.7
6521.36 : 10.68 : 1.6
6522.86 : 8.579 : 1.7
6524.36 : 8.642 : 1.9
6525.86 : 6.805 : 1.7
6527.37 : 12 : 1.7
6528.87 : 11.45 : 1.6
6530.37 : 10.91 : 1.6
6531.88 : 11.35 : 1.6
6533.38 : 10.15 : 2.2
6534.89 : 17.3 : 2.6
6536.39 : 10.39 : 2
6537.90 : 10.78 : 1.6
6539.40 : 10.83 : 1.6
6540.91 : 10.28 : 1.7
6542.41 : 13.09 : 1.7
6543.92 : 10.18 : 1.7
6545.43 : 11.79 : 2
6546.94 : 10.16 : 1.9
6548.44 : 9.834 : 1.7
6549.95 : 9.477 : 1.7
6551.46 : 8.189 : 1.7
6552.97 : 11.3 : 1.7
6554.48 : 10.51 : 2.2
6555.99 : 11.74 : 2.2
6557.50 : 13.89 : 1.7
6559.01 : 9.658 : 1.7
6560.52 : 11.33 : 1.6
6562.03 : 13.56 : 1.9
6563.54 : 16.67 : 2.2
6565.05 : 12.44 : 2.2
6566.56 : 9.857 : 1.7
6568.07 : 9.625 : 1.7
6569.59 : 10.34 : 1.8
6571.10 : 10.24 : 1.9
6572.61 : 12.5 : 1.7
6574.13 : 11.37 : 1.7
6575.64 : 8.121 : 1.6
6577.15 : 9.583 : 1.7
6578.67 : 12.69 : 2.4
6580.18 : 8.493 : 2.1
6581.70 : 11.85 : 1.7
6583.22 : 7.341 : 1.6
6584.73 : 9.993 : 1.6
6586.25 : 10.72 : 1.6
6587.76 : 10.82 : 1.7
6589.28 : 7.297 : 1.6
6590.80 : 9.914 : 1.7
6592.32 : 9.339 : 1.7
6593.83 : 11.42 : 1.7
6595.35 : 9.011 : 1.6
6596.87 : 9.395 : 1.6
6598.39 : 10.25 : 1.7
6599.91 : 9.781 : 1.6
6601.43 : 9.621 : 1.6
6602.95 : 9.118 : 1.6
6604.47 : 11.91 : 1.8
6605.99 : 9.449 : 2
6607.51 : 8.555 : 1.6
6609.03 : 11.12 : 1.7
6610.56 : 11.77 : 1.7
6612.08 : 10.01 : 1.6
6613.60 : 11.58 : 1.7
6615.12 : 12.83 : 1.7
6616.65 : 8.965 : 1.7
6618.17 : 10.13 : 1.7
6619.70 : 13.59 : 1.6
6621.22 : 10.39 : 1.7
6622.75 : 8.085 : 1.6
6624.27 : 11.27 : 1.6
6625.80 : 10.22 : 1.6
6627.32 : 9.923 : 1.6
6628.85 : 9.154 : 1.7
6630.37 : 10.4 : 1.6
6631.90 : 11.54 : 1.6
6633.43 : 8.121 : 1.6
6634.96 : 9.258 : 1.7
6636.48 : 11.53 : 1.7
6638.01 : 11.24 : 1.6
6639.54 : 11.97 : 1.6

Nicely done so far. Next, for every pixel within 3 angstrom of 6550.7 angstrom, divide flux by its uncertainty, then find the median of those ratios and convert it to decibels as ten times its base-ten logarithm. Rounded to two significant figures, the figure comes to 7.5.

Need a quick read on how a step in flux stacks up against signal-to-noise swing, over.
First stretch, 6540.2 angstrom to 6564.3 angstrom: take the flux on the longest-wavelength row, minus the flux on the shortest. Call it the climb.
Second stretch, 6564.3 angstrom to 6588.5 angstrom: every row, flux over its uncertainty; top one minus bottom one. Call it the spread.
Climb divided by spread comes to 1.93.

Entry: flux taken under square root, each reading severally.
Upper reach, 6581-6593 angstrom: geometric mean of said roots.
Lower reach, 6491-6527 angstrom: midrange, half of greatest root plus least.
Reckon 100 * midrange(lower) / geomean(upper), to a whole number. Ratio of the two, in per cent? 102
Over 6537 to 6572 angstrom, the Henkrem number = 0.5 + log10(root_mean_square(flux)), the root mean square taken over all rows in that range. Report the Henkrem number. 1.552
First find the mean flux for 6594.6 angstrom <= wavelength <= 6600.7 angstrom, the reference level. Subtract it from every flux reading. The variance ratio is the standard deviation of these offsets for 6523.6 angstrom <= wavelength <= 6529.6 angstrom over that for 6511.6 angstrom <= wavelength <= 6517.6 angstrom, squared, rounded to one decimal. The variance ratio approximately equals 8.2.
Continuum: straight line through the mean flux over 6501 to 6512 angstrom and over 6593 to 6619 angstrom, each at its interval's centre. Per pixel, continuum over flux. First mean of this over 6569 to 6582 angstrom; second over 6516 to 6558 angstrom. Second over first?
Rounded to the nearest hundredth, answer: 0.99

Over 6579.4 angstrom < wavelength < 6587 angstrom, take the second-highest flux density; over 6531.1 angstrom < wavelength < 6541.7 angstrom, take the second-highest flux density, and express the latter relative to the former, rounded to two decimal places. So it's 1.06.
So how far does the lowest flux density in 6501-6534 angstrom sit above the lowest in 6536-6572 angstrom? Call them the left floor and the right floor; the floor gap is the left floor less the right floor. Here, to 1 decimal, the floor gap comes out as -1.4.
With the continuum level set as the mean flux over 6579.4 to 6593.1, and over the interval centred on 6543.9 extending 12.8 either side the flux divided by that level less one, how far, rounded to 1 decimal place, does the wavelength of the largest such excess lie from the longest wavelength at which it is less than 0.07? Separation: 16.6 angstrom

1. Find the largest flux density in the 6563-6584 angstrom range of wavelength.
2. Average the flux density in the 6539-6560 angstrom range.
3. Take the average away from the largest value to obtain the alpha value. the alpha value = 5.9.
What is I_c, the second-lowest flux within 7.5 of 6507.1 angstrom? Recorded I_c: 9.867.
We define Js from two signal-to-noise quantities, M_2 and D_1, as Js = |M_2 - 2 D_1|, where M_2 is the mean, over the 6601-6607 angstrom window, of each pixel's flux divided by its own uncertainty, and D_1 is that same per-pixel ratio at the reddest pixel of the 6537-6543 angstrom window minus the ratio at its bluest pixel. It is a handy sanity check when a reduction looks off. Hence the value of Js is 4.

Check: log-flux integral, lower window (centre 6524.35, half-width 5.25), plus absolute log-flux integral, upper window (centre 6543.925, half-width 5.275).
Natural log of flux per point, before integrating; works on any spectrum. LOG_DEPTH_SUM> 49.1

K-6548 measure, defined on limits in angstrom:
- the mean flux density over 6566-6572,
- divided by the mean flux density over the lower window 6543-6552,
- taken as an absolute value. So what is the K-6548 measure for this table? 1.01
